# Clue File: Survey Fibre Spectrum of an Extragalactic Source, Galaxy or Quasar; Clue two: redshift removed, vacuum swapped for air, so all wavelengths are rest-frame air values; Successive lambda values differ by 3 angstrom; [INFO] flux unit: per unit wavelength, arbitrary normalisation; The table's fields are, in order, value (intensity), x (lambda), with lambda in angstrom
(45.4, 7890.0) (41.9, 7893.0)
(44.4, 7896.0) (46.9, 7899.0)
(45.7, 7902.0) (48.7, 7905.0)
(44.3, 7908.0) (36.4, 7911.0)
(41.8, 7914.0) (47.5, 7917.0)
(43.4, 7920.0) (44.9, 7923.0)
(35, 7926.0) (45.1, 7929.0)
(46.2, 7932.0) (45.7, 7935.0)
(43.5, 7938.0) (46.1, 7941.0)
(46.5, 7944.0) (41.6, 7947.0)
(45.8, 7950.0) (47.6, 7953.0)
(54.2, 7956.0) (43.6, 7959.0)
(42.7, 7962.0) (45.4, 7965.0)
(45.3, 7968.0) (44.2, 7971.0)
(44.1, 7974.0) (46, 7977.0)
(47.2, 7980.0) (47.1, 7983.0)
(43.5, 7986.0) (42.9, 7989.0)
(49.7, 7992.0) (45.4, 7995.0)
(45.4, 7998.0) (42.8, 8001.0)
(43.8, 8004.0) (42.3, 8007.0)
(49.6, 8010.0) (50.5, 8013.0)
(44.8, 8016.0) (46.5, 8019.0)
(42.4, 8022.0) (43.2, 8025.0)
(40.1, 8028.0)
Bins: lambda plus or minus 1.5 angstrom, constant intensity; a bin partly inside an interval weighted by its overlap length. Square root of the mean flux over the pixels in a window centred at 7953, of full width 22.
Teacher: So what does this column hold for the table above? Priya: 6.78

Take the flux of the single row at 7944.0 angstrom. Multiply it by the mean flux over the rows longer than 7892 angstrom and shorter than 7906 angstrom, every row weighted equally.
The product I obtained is 2117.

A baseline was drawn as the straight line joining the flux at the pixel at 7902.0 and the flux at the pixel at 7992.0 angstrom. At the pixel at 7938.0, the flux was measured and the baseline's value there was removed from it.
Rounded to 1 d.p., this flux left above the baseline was -3.8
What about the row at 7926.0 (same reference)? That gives -11.8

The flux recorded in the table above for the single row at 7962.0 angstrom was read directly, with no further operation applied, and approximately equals 42.7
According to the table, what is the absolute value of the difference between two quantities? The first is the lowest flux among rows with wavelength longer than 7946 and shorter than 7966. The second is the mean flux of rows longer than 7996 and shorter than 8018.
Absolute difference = 4.0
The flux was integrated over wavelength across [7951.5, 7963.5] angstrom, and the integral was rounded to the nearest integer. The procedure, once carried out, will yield 564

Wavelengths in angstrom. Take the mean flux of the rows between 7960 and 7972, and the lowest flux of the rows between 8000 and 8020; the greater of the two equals 44.4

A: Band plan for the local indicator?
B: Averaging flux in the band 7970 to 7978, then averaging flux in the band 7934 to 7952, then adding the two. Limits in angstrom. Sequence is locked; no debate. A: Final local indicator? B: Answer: 89.6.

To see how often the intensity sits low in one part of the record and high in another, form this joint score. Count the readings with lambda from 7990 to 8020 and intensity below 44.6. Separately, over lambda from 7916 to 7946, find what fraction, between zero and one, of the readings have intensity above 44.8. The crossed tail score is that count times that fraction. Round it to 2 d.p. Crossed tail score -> 2.10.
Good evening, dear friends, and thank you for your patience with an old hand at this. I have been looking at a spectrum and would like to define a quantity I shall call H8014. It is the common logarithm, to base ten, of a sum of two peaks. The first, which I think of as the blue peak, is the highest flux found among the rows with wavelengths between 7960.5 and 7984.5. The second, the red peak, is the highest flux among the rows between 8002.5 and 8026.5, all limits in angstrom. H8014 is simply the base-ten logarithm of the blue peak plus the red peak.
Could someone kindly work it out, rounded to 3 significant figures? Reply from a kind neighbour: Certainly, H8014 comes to 1.99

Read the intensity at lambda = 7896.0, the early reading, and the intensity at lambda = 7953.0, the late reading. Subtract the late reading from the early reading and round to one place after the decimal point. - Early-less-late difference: -3.2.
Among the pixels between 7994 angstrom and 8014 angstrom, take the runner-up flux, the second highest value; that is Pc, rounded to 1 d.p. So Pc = 49.6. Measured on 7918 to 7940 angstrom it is 45.7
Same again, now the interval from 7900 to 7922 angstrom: 47.5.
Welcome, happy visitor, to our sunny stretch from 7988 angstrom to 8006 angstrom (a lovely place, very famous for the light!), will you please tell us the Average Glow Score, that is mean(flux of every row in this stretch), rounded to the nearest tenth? 45.0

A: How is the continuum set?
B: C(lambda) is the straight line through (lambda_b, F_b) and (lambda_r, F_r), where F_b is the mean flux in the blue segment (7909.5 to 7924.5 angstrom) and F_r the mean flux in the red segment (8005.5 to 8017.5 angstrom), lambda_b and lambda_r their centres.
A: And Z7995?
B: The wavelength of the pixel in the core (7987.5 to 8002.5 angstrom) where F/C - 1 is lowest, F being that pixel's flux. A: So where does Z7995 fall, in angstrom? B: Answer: 8001.0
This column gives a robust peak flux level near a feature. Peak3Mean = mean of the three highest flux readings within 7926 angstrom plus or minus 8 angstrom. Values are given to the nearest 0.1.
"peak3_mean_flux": 45.4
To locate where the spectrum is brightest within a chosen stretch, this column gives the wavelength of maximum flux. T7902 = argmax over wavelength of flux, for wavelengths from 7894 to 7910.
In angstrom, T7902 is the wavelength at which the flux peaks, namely 7905.0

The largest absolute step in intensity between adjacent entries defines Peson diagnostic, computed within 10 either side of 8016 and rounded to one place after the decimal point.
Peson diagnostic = 7.3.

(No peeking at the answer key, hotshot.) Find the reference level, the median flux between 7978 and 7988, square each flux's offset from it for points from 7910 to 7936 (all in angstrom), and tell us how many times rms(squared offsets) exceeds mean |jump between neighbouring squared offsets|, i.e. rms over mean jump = 1.18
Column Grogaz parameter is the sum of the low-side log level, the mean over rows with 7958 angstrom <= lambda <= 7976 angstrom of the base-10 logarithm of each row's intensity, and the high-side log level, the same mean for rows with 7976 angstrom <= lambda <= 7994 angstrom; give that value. 3.31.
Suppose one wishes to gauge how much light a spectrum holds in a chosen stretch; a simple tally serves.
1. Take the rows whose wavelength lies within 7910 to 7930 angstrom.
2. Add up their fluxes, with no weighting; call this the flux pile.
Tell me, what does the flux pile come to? 294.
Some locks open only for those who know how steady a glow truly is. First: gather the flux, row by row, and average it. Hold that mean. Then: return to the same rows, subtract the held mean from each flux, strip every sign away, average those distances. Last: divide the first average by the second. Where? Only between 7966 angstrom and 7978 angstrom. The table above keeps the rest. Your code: 60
